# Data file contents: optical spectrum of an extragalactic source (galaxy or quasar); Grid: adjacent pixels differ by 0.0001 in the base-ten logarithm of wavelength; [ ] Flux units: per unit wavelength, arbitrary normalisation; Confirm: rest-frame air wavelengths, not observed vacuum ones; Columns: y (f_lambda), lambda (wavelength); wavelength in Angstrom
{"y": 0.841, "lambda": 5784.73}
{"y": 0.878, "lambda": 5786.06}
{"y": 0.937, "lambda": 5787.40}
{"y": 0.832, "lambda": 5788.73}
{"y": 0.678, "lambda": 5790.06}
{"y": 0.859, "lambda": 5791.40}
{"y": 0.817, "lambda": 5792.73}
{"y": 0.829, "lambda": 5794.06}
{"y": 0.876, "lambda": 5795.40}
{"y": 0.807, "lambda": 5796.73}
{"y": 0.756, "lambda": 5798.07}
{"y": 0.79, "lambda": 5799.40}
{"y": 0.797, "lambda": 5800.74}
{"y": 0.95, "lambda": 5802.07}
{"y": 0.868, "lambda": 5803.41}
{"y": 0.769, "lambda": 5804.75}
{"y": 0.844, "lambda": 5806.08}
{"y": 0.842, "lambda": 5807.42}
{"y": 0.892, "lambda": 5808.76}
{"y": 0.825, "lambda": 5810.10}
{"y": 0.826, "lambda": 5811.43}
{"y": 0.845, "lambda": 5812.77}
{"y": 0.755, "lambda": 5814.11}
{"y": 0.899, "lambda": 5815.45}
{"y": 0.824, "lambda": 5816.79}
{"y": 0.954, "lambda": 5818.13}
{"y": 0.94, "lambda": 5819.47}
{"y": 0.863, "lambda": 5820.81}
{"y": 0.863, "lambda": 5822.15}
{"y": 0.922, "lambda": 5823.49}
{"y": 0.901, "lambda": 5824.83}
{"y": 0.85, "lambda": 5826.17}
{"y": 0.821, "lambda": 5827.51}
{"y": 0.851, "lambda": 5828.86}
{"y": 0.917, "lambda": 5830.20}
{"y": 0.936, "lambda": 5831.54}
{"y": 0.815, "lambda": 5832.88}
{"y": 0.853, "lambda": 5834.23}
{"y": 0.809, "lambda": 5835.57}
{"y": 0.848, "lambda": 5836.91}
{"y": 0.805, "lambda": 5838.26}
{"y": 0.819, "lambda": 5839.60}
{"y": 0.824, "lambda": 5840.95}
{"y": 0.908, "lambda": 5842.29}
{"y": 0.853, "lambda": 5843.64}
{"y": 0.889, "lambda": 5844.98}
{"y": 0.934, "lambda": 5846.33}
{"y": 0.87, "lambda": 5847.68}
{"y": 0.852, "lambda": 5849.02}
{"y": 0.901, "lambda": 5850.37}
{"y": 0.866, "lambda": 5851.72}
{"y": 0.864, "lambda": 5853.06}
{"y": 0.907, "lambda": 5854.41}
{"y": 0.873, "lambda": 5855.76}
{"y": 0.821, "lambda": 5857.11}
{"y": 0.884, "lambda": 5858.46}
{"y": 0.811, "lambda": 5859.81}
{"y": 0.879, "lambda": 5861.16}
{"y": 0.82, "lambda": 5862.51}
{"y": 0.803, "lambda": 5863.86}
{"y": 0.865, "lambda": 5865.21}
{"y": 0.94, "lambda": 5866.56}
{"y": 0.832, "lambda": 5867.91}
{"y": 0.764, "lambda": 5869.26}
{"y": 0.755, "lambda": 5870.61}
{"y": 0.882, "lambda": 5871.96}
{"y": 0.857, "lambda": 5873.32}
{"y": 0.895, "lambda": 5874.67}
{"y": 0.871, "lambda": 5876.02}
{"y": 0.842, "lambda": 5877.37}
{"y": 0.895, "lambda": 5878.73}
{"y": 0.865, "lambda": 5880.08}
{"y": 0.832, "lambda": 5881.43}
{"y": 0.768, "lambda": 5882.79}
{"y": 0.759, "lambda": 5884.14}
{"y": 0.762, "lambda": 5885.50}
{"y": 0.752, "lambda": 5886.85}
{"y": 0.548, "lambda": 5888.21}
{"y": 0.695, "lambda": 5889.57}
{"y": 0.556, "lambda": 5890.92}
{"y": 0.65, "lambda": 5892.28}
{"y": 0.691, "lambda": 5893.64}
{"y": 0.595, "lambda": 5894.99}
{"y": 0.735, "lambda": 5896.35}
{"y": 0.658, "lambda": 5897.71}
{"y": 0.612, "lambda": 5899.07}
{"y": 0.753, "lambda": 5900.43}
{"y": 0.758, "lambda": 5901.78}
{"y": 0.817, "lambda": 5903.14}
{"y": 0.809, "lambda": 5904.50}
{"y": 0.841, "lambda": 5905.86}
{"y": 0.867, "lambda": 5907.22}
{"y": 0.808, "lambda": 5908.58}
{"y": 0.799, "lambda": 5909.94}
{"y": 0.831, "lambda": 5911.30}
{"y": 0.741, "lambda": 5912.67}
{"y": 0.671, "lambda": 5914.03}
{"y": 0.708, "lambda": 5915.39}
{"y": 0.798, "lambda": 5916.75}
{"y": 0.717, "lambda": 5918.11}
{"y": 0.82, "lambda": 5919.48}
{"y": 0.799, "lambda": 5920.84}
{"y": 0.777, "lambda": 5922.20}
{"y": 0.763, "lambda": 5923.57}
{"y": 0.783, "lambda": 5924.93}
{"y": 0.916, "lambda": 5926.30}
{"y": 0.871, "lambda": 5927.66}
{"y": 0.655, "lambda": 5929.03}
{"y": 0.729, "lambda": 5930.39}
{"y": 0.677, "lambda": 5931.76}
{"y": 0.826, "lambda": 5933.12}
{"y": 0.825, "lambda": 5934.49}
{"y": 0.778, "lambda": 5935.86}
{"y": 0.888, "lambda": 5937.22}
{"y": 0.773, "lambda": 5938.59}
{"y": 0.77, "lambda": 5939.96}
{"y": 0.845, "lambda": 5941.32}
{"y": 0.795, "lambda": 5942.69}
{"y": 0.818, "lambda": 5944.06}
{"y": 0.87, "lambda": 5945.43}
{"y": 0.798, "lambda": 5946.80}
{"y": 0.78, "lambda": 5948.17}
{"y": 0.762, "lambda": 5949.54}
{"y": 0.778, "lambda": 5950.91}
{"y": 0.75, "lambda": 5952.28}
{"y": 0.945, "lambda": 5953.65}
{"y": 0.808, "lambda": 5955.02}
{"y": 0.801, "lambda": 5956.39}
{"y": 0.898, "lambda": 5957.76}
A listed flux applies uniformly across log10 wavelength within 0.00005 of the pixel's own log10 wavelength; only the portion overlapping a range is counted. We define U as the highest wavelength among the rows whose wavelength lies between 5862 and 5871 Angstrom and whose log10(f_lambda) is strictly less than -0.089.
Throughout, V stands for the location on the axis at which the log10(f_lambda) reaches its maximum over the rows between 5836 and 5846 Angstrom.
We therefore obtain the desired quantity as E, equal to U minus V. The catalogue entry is 28.3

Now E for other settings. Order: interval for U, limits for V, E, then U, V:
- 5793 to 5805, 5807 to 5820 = -13.4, 5804.75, 5818.13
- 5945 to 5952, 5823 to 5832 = 119.4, 5950.91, 5831.54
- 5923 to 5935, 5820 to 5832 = 100.2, 5931.76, 5831.54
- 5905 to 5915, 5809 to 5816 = 98.6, 5914.03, 5815.45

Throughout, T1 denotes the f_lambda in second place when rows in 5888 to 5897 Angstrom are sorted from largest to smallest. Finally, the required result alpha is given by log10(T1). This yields -0.16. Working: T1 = 0.695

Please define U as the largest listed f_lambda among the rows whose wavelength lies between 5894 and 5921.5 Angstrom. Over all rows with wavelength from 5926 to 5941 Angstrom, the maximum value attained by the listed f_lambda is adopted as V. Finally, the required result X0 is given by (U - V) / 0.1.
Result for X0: -0.49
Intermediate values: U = 0.867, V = 0.916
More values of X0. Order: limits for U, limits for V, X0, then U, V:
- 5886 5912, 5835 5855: -0.67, 0.867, 0.934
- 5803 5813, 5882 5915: 0.25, 0.892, 0.867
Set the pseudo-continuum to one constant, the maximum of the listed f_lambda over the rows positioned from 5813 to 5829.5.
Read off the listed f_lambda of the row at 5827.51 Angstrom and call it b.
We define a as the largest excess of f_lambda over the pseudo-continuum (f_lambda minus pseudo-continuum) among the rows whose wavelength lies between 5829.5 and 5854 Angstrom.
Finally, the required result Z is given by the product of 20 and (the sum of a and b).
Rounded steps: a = -0.02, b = 0.821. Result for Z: 16.1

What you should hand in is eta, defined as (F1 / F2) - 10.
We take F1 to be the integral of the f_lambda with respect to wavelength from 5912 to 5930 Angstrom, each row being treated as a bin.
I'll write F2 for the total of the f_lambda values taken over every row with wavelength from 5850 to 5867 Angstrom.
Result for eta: -8.77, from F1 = 13.9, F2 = 11.2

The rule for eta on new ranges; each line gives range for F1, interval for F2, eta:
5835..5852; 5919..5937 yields -8.57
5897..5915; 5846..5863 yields -8.78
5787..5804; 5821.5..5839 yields -8.74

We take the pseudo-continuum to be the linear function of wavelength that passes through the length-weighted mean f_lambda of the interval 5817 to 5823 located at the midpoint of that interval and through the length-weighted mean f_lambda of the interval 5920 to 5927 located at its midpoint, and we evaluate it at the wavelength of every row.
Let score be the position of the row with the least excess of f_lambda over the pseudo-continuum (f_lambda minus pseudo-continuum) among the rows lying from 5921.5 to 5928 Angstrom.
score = 5923.57 Angstrom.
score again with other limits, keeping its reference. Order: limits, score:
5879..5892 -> 5888.21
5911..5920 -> 5914.03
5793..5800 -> 5798.07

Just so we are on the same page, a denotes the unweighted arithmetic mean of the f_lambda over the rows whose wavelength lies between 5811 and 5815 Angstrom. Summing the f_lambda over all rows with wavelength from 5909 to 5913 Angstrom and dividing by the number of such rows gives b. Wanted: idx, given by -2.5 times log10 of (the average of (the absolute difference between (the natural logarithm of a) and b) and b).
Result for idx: 0.12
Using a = 0.81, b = 0.790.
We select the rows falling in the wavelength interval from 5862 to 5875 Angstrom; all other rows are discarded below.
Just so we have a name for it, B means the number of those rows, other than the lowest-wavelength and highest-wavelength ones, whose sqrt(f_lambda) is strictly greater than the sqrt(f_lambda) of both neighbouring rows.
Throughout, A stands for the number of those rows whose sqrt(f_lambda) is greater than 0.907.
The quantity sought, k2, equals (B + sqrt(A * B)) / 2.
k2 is 2.7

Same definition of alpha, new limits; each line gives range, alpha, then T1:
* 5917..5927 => -0.09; 0.82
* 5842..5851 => -0.04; 0.908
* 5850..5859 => -0.05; 0.901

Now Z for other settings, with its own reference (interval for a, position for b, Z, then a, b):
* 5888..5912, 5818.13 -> 17.3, -0.09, 0.954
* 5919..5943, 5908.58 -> 15.4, -0.04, 0.808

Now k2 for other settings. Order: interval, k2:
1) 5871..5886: 3.0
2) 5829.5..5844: 4.6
